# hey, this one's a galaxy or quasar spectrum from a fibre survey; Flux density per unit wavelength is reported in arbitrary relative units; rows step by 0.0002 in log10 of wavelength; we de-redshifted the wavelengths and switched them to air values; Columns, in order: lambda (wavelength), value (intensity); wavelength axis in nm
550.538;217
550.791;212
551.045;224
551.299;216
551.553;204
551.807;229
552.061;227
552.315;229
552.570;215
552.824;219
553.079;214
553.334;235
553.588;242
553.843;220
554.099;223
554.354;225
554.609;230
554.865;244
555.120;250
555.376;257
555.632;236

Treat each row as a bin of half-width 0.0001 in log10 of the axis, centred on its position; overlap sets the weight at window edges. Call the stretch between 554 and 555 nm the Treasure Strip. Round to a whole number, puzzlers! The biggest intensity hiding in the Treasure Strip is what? 244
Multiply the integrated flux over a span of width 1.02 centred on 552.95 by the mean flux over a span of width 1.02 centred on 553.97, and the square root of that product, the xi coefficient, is 226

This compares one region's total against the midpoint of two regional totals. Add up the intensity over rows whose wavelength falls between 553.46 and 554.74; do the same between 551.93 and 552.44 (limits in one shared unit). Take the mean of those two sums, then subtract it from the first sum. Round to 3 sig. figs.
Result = 342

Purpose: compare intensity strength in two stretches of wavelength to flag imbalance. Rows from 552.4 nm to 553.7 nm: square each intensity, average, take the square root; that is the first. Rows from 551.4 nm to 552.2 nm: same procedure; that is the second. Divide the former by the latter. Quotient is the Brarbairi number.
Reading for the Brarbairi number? 1.02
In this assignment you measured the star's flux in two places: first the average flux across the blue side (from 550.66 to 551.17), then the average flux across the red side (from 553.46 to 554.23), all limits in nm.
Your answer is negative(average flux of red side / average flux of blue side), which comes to -1.047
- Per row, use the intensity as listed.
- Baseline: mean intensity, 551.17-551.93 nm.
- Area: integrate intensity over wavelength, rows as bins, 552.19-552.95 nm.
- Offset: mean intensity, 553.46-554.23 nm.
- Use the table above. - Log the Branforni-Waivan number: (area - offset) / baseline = -0.28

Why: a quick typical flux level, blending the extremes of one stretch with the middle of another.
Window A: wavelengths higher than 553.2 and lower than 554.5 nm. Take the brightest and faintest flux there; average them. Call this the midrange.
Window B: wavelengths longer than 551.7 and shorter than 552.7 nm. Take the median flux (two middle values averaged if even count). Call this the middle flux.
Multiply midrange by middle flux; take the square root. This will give 229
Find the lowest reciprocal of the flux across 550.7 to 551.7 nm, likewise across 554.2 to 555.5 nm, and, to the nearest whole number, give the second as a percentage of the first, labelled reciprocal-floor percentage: 87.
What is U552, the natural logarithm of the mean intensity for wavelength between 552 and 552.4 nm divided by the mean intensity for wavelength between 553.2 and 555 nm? -0.014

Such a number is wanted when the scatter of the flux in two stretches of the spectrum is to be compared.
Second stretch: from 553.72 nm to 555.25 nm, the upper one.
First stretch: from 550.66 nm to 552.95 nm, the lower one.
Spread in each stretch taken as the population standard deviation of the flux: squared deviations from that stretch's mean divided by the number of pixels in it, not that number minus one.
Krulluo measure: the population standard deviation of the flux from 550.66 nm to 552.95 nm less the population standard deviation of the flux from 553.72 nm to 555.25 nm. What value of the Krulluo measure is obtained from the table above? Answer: -3.1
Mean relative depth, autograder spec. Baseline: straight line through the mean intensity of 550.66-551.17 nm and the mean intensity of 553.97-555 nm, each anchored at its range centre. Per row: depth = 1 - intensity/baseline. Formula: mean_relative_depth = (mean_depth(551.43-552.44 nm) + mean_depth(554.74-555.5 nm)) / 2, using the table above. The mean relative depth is -0.039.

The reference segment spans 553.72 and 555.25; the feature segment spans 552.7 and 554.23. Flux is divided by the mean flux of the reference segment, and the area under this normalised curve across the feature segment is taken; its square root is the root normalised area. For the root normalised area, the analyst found 1.22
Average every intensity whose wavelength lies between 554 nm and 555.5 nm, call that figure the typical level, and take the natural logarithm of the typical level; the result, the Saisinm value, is 5.47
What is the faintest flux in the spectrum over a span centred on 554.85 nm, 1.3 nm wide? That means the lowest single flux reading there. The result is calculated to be 225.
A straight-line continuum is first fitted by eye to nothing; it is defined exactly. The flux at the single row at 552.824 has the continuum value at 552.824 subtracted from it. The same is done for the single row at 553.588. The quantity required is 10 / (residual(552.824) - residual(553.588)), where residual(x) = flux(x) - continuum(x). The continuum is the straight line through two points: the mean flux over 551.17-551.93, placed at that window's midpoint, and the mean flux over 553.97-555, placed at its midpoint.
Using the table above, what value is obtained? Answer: -1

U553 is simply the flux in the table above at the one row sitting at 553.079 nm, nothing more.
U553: 214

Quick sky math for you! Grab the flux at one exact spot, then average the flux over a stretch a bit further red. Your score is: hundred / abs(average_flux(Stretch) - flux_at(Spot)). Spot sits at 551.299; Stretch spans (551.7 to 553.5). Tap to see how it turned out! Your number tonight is 12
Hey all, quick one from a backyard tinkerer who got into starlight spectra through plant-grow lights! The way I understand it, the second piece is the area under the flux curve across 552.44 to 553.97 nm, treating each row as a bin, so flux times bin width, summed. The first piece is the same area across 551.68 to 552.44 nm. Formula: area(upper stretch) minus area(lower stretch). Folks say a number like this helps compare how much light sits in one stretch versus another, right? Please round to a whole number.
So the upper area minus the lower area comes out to 169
